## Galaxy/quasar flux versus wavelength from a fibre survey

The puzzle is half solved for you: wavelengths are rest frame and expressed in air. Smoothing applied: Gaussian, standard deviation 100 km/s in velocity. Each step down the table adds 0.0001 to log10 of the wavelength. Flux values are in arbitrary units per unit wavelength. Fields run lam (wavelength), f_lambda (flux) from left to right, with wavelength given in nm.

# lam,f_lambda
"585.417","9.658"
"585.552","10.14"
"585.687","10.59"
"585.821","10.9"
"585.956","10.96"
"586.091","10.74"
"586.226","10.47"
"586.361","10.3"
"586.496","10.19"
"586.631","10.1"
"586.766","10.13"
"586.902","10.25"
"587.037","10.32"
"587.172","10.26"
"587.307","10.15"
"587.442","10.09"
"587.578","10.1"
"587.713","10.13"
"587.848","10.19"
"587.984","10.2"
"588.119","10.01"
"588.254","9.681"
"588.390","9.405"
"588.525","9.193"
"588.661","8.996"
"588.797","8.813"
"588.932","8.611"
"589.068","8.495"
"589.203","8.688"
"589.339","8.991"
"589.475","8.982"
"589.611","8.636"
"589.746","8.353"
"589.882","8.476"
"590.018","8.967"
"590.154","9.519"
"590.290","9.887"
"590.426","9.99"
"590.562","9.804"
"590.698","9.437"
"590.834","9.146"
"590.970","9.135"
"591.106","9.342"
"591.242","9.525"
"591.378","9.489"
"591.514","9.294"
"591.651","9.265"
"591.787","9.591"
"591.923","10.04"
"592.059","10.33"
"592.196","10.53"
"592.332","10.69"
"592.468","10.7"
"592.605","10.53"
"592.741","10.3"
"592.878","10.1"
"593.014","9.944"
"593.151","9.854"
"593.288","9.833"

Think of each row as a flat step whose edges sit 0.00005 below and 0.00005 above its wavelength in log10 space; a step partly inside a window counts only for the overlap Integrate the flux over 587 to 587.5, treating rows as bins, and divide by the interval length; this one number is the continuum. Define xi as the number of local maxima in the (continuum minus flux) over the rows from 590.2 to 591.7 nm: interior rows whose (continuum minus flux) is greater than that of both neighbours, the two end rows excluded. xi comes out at 1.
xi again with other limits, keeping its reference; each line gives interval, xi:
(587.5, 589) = 0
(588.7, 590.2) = 2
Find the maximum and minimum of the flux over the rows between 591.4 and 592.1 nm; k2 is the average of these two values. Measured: 9.8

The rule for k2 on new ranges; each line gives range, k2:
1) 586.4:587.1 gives 10.2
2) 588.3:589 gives 9.0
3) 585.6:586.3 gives 10.7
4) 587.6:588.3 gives 9.9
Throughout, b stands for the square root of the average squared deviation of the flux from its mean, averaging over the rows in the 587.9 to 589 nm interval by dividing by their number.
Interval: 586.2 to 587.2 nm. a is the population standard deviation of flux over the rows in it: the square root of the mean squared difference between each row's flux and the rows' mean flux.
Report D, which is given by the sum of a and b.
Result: 0.64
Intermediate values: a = 0.11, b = 0.531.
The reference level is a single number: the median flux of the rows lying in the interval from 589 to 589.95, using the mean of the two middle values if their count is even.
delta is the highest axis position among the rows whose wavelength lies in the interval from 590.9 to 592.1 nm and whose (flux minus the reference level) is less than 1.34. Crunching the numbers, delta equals 591.787 nm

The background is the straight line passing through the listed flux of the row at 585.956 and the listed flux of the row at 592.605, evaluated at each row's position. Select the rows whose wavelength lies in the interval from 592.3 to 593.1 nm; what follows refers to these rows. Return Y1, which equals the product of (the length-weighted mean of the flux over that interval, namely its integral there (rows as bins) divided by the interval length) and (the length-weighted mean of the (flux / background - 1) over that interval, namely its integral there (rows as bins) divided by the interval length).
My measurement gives -0.2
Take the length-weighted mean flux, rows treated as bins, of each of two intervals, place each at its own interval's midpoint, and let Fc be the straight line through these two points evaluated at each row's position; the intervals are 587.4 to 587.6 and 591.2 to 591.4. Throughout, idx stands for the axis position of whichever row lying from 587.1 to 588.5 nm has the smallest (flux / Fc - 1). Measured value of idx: 588.390 nm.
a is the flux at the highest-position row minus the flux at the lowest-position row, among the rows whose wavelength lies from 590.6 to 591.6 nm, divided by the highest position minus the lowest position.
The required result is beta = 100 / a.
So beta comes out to -571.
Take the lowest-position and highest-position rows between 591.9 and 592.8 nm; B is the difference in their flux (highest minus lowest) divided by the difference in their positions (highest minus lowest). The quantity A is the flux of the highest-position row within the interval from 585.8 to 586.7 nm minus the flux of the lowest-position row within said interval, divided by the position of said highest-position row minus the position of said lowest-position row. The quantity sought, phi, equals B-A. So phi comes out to 1.3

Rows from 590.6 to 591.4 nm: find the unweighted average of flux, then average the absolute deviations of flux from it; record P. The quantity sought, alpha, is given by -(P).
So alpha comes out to -0.14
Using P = 0.14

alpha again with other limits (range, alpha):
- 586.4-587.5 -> -0.07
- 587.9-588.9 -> -0.42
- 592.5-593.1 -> -0.20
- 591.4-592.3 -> -0.46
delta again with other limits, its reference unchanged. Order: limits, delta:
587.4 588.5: 588.390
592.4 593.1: 593.014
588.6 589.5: 589.475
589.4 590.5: 590.290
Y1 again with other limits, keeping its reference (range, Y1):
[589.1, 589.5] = -1.6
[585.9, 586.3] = -0.2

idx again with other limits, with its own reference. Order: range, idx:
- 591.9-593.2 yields 591.923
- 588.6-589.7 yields 589.068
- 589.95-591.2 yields 590.018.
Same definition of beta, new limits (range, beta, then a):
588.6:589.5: -5814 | 0.0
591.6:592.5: 57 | 1.8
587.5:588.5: -117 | -0.9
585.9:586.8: -98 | -1.0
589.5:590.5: 60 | 1.7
